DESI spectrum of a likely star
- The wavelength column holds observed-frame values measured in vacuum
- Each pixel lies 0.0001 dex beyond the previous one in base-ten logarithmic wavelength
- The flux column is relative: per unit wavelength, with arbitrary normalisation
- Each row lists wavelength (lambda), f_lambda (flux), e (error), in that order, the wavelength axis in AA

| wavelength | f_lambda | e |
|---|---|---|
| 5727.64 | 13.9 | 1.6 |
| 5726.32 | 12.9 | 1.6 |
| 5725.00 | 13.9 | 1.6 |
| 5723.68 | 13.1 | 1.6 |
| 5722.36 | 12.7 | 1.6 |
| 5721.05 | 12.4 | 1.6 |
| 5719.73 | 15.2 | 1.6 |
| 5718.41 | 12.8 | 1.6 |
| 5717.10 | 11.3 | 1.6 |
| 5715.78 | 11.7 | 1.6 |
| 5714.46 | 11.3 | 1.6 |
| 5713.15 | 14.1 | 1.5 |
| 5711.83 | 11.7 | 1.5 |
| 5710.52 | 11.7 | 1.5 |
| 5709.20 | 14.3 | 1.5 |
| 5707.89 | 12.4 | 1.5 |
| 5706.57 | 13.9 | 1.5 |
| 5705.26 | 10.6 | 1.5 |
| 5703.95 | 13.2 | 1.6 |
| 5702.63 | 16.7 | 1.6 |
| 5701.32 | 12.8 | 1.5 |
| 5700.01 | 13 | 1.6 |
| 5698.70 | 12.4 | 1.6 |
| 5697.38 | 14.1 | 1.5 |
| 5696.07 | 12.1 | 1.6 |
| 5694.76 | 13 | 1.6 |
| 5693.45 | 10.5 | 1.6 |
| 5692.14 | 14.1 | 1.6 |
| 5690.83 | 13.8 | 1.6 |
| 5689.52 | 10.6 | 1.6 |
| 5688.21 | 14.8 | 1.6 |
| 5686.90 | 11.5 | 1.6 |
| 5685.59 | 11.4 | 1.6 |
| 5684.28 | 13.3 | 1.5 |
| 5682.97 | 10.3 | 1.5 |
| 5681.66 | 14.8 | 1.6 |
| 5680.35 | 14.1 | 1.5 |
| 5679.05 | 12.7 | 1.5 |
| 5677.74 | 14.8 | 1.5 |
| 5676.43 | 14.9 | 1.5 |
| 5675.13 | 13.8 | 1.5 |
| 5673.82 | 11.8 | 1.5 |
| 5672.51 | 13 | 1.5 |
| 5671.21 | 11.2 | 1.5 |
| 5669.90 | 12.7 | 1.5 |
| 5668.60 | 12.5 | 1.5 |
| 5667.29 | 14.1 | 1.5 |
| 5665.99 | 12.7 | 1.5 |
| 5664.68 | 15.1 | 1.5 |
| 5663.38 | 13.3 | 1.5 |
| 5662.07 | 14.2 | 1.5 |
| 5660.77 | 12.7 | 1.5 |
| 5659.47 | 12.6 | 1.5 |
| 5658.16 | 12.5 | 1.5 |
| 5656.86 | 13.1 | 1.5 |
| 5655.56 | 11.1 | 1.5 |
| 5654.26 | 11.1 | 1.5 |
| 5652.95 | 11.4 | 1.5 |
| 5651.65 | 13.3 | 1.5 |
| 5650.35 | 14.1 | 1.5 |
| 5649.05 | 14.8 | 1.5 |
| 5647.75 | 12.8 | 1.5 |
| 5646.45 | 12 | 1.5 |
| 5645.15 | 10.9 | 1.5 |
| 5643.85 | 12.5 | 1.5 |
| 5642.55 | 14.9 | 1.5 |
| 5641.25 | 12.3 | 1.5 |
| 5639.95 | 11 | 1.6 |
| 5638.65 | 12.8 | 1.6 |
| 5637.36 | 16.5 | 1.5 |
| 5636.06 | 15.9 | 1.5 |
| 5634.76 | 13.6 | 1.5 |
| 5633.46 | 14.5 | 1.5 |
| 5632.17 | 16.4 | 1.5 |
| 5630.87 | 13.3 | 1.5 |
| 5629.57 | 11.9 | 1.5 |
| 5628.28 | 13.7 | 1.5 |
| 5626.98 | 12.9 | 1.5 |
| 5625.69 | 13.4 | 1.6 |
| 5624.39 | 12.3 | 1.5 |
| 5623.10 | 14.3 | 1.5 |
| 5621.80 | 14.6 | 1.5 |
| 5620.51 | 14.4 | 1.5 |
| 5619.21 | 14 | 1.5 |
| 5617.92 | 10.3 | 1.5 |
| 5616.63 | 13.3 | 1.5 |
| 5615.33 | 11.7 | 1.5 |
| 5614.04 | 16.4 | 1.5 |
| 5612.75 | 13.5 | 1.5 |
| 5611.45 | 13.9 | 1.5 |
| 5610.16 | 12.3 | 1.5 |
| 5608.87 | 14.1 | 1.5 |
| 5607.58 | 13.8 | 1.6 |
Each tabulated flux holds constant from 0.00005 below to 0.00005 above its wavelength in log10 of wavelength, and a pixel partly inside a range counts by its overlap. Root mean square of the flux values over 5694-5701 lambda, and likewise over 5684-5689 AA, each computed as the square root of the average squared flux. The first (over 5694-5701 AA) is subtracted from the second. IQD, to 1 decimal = -0.1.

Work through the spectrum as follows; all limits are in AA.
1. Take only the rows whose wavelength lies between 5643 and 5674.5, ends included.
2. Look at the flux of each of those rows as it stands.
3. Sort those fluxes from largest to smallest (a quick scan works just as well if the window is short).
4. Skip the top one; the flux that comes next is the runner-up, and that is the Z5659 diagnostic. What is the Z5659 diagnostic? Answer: 14.8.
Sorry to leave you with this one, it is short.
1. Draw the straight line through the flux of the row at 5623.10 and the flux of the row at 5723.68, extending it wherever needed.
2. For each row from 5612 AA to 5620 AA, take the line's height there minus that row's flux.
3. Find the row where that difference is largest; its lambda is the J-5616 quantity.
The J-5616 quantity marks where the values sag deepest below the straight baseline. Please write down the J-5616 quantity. 5617.92 AA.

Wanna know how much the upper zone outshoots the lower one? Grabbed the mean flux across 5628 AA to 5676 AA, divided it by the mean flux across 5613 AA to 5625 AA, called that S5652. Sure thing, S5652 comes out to 0.97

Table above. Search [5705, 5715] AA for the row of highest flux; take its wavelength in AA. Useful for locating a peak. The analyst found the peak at 5709.20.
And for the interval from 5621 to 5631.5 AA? 5621.80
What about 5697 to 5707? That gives 5702.63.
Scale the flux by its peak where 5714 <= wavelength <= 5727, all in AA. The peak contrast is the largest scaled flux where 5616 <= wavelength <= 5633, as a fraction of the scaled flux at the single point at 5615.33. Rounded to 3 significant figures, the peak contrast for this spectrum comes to 1.40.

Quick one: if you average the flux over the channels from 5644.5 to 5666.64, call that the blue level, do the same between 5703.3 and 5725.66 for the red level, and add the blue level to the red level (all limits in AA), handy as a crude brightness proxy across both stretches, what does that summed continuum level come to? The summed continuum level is 25.5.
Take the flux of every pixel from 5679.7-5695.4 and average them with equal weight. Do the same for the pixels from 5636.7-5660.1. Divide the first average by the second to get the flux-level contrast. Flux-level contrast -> 0.99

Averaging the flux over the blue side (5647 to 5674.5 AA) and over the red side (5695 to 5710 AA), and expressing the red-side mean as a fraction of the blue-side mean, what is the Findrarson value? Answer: 1.03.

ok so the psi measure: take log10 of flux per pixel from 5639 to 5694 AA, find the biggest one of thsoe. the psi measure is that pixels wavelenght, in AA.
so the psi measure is 5664.68 AA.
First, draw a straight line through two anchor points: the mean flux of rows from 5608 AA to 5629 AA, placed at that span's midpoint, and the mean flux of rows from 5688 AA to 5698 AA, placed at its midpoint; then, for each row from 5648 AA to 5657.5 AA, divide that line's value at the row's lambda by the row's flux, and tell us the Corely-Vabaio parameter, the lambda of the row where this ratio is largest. 5654.26 AA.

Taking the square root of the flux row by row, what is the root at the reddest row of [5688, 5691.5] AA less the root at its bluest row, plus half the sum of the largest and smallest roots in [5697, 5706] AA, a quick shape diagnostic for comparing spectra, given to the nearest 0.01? 3.54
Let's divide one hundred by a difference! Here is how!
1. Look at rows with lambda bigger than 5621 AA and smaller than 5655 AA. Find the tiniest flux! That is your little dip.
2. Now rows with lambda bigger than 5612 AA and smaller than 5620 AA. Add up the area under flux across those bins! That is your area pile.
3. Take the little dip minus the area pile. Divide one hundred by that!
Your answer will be -1.1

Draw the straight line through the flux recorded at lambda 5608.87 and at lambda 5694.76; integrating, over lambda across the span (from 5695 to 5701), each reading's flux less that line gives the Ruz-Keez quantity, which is -0.3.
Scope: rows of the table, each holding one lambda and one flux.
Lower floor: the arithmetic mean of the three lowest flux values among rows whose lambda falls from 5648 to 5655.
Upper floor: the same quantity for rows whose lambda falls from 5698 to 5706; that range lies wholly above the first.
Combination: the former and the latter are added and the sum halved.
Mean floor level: 11.9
